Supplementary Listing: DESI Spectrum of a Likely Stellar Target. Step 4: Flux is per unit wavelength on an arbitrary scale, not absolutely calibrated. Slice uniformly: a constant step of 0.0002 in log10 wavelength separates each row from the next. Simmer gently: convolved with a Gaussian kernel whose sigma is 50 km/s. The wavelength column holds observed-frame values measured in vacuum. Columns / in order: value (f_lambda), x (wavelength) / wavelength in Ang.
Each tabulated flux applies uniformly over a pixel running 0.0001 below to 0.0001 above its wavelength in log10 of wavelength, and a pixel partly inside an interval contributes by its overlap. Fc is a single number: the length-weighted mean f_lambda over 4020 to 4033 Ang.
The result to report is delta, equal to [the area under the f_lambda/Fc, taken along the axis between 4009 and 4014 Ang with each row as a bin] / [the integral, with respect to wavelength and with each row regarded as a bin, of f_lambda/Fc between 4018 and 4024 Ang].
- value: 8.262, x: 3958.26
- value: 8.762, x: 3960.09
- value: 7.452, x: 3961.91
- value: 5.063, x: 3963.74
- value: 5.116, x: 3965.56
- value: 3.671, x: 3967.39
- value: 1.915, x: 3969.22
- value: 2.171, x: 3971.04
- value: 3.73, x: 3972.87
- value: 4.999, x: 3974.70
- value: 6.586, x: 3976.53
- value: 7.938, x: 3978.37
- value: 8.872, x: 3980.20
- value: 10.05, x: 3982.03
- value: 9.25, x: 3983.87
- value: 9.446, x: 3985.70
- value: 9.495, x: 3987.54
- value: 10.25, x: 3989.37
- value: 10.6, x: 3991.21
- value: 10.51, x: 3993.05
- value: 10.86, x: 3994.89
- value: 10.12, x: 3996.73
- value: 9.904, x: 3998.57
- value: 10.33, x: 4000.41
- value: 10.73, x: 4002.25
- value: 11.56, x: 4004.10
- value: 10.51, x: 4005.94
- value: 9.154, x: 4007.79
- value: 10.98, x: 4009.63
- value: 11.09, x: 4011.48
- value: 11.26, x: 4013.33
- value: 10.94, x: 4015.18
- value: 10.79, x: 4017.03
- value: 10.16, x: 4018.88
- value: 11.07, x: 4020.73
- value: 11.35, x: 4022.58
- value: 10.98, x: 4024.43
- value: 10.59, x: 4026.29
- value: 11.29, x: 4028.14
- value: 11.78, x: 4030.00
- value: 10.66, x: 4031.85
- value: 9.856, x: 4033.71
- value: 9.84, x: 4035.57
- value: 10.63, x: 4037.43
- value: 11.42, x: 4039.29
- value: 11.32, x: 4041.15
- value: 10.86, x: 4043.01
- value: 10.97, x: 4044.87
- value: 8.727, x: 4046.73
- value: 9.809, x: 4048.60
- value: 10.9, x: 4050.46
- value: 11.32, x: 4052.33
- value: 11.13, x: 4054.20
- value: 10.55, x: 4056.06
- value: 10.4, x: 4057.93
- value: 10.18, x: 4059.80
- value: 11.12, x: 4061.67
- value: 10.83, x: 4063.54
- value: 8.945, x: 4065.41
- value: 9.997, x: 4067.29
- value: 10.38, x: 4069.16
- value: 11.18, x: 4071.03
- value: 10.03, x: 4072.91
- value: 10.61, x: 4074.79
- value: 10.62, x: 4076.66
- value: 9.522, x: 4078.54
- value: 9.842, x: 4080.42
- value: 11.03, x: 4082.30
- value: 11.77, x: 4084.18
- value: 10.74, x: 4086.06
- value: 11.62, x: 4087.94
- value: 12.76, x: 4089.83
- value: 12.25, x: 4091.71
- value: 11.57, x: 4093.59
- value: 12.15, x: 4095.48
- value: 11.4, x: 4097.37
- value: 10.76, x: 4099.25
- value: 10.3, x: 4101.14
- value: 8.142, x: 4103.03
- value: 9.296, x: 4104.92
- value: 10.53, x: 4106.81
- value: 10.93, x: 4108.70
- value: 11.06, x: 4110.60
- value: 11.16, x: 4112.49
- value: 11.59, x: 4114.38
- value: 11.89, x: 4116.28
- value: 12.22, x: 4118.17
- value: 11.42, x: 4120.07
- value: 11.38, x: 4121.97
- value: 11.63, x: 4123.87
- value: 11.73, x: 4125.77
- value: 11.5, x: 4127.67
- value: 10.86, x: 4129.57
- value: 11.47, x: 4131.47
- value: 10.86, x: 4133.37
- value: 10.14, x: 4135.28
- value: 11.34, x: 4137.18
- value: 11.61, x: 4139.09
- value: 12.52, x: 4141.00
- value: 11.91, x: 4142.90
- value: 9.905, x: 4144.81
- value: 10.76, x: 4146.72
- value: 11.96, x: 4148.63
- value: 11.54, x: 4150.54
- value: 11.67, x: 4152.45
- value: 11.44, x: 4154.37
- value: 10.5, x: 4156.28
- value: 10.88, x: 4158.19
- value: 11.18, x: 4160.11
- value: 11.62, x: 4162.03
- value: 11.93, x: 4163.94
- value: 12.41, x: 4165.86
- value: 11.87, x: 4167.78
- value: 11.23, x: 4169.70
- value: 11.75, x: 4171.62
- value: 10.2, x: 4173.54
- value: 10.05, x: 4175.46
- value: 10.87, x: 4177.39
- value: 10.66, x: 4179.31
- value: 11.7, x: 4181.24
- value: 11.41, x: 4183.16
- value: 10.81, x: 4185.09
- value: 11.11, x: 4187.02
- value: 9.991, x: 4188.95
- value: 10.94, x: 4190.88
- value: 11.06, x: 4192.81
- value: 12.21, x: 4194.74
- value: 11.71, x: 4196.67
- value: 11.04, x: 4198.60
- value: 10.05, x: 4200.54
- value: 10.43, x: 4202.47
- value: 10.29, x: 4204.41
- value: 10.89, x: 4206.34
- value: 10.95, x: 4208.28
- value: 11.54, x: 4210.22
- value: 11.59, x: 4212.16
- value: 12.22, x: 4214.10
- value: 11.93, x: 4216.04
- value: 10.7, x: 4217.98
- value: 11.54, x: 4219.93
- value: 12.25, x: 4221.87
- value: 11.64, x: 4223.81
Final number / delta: 0.85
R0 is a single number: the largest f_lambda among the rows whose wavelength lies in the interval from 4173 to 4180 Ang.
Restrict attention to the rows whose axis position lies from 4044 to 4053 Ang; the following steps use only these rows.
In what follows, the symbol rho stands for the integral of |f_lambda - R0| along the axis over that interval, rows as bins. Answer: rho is 7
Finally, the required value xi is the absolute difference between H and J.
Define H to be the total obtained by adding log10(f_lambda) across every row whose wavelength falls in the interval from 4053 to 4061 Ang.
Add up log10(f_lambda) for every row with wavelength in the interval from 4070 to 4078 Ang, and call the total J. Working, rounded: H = 4.09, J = 4.10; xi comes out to 0.0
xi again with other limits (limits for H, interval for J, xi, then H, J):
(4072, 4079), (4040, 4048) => 0.0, 4.03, 4.07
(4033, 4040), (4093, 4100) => 0.2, 4.07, 4.24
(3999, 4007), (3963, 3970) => 1.9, 4.13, 2.26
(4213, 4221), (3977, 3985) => 0.4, 4.26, 3.82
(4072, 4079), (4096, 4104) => 0.0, 4.03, 4.01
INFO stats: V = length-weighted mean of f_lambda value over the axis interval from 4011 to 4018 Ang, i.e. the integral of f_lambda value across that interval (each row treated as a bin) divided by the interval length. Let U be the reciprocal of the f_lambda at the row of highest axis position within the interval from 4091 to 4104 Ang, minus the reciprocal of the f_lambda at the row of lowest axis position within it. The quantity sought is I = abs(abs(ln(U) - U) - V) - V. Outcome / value -3.2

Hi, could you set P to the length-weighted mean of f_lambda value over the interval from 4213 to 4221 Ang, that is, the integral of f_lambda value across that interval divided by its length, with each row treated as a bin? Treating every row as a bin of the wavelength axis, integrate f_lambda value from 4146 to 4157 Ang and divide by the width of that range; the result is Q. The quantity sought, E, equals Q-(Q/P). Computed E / 10.4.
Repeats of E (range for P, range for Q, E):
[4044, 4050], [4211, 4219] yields 10.4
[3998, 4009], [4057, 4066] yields 9.4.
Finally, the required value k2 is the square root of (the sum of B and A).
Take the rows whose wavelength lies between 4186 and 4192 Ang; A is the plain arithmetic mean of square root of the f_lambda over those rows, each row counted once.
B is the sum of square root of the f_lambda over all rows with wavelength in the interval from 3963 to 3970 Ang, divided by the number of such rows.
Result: 2.28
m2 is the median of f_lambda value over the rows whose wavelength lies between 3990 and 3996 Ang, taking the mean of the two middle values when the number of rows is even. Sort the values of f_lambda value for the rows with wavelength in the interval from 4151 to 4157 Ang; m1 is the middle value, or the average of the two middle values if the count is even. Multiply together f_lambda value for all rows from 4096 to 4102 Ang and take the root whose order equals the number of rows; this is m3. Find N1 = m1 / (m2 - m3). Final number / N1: -54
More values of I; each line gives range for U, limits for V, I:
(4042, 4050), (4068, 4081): -4.6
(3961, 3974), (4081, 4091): -2.1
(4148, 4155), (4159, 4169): -5.6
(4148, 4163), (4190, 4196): -6.0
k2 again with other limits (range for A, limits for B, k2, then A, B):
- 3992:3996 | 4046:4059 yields 2.55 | 3.27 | 3.22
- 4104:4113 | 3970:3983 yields 2.39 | 3.25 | 2.45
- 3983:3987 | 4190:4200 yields 2.54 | 3.06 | 3.37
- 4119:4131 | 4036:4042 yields 2.59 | 3.38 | 3.33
